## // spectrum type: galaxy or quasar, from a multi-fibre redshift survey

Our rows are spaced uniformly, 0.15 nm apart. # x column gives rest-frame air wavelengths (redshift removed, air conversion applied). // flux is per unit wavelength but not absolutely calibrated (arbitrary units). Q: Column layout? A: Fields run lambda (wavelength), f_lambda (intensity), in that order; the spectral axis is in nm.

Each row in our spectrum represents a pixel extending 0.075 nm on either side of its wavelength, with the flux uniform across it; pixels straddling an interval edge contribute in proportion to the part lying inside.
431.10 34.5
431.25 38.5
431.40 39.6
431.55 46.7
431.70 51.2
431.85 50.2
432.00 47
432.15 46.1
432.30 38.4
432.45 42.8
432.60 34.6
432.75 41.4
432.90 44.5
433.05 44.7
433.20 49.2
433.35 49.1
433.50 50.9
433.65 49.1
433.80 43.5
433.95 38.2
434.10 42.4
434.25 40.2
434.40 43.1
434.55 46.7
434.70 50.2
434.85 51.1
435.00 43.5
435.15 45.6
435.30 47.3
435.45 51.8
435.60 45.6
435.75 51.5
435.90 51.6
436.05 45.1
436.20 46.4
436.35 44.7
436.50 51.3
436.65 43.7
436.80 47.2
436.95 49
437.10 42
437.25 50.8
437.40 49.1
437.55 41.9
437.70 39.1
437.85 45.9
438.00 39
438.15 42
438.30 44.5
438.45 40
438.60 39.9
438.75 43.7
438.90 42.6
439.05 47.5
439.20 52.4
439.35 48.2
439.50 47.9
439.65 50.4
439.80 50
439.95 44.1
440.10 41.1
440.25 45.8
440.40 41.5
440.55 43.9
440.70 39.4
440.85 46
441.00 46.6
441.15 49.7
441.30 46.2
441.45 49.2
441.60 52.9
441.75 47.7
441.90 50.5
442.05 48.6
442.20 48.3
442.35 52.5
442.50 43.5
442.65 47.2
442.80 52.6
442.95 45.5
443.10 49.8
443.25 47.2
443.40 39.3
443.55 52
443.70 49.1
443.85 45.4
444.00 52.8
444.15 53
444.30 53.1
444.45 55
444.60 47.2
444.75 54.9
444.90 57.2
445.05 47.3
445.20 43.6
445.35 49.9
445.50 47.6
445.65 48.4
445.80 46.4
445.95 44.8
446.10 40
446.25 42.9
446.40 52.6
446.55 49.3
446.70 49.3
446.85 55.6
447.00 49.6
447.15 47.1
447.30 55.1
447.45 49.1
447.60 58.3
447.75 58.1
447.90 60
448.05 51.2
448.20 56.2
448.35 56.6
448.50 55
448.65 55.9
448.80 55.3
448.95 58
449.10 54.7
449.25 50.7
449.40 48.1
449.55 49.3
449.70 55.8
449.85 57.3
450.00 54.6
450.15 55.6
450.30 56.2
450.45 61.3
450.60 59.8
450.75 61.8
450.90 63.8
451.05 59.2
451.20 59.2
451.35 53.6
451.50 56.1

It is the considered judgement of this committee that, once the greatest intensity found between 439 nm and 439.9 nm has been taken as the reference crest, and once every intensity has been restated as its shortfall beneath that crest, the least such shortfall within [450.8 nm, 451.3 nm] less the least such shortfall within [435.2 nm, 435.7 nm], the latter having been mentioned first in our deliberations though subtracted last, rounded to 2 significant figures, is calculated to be -12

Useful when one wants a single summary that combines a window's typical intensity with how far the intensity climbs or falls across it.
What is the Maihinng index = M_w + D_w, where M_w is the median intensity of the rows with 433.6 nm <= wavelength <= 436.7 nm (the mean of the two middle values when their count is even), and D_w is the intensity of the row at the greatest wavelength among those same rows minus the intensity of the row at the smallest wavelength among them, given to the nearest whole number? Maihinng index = 40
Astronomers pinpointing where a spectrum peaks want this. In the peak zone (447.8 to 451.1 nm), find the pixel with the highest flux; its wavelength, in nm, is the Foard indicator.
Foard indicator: 450.90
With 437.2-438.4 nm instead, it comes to 437.25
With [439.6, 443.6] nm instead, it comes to 441.60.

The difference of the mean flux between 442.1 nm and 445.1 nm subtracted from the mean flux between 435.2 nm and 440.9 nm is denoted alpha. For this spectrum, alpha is -4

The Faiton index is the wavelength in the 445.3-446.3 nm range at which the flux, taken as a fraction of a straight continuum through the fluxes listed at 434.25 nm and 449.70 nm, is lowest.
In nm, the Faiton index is 446.10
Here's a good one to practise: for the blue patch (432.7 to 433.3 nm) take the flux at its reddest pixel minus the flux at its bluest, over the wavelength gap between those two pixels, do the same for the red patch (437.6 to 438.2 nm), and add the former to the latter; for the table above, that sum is 24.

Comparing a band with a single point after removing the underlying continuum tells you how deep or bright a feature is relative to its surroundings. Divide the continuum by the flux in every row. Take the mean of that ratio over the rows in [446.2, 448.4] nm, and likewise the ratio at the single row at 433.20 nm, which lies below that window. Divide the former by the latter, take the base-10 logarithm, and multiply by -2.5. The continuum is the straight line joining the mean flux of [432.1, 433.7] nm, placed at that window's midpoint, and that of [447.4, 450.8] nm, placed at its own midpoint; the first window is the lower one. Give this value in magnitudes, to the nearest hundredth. -0.14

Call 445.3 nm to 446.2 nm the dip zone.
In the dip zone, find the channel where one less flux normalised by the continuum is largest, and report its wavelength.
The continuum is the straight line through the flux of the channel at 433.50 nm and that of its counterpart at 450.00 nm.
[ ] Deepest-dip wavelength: 446.10 nm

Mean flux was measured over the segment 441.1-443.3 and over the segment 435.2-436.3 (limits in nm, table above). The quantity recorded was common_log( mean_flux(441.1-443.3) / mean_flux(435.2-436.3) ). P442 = 0.00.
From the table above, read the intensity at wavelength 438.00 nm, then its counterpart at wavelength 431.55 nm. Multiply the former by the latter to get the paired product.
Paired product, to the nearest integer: 1821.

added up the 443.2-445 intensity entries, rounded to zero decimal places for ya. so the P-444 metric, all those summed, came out 606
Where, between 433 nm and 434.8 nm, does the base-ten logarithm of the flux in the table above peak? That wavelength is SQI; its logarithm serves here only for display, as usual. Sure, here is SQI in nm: 433.50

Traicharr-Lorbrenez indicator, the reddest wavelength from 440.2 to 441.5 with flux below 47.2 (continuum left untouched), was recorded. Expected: 441.30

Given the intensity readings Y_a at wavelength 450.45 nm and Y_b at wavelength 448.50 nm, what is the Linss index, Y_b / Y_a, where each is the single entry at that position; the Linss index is 0.90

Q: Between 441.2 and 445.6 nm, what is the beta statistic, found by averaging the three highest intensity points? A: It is 55.7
